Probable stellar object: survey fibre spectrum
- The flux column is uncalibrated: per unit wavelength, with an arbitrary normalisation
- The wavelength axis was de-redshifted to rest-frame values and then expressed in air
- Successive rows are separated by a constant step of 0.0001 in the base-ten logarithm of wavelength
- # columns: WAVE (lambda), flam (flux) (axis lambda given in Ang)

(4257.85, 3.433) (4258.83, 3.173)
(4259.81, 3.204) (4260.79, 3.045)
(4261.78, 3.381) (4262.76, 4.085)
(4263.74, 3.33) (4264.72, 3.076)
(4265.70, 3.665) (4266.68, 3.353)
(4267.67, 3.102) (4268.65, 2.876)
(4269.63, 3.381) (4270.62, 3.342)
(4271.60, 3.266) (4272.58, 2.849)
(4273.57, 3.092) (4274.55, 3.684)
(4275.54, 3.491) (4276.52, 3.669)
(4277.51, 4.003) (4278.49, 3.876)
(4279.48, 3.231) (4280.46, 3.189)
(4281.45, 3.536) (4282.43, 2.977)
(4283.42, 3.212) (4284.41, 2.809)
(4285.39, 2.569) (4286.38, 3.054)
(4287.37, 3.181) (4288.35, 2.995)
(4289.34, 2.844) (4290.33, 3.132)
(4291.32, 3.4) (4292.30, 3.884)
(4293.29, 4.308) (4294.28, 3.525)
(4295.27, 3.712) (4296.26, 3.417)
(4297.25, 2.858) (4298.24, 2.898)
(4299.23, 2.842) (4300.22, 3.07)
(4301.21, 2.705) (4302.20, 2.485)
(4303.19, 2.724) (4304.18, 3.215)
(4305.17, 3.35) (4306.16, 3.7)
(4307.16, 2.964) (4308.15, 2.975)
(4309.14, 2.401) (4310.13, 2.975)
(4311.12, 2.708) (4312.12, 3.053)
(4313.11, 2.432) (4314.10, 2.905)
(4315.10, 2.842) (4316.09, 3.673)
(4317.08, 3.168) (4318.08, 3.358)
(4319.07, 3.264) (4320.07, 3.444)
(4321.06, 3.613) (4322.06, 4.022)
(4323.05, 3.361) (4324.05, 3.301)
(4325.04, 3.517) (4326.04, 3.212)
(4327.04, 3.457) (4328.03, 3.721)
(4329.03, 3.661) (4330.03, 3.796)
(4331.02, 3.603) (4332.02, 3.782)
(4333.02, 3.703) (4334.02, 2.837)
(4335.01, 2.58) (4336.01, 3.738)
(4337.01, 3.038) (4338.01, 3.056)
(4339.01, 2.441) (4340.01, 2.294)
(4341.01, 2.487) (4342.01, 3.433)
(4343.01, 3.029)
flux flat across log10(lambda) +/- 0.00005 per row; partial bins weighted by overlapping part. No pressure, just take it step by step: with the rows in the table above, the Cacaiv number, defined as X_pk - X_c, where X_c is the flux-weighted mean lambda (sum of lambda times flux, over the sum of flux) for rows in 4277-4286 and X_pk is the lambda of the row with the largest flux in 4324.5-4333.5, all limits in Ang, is 48.9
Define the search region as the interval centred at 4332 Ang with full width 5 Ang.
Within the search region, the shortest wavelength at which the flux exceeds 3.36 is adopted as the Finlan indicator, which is 4330.03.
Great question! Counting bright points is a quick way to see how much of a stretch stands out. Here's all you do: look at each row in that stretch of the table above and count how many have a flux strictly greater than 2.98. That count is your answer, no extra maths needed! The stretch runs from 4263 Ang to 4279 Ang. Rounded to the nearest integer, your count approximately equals 14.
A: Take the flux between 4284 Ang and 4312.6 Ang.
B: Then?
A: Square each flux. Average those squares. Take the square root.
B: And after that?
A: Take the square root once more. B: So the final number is 1.77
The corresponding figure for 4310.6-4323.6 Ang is 1.80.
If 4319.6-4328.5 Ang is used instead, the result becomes 1.88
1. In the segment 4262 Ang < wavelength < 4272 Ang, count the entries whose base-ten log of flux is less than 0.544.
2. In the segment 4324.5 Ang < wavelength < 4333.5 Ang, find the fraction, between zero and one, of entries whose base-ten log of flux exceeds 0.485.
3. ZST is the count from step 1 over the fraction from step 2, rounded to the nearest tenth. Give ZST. 8.0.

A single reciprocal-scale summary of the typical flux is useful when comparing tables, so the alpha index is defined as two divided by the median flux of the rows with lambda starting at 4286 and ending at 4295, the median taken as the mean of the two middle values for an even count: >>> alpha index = 0.63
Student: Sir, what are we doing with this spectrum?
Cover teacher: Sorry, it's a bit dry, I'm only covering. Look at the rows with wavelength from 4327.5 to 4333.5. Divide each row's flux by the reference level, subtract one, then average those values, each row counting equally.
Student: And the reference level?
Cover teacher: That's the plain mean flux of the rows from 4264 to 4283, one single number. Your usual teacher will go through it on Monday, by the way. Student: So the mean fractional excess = 0.11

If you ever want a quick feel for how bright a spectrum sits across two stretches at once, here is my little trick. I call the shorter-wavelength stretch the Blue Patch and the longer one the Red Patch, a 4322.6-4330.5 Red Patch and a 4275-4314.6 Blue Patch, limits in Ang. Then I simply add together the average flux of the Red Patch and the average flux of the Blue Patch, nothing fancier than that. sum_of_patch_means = 6.66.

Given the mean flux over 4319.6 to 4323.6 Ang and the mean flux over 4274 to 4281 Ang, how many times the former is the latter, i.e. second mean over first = 0.99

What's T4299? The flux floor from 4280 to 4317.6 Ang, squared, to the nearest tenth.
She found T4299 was 5.8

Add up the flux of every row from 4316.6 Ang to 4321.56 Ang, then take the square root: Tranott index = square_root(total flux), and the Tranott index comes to 4.10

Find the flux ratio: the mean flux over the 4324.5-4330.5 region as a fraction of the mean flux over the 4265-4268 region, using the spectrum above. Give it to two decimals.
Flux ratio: 1.06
